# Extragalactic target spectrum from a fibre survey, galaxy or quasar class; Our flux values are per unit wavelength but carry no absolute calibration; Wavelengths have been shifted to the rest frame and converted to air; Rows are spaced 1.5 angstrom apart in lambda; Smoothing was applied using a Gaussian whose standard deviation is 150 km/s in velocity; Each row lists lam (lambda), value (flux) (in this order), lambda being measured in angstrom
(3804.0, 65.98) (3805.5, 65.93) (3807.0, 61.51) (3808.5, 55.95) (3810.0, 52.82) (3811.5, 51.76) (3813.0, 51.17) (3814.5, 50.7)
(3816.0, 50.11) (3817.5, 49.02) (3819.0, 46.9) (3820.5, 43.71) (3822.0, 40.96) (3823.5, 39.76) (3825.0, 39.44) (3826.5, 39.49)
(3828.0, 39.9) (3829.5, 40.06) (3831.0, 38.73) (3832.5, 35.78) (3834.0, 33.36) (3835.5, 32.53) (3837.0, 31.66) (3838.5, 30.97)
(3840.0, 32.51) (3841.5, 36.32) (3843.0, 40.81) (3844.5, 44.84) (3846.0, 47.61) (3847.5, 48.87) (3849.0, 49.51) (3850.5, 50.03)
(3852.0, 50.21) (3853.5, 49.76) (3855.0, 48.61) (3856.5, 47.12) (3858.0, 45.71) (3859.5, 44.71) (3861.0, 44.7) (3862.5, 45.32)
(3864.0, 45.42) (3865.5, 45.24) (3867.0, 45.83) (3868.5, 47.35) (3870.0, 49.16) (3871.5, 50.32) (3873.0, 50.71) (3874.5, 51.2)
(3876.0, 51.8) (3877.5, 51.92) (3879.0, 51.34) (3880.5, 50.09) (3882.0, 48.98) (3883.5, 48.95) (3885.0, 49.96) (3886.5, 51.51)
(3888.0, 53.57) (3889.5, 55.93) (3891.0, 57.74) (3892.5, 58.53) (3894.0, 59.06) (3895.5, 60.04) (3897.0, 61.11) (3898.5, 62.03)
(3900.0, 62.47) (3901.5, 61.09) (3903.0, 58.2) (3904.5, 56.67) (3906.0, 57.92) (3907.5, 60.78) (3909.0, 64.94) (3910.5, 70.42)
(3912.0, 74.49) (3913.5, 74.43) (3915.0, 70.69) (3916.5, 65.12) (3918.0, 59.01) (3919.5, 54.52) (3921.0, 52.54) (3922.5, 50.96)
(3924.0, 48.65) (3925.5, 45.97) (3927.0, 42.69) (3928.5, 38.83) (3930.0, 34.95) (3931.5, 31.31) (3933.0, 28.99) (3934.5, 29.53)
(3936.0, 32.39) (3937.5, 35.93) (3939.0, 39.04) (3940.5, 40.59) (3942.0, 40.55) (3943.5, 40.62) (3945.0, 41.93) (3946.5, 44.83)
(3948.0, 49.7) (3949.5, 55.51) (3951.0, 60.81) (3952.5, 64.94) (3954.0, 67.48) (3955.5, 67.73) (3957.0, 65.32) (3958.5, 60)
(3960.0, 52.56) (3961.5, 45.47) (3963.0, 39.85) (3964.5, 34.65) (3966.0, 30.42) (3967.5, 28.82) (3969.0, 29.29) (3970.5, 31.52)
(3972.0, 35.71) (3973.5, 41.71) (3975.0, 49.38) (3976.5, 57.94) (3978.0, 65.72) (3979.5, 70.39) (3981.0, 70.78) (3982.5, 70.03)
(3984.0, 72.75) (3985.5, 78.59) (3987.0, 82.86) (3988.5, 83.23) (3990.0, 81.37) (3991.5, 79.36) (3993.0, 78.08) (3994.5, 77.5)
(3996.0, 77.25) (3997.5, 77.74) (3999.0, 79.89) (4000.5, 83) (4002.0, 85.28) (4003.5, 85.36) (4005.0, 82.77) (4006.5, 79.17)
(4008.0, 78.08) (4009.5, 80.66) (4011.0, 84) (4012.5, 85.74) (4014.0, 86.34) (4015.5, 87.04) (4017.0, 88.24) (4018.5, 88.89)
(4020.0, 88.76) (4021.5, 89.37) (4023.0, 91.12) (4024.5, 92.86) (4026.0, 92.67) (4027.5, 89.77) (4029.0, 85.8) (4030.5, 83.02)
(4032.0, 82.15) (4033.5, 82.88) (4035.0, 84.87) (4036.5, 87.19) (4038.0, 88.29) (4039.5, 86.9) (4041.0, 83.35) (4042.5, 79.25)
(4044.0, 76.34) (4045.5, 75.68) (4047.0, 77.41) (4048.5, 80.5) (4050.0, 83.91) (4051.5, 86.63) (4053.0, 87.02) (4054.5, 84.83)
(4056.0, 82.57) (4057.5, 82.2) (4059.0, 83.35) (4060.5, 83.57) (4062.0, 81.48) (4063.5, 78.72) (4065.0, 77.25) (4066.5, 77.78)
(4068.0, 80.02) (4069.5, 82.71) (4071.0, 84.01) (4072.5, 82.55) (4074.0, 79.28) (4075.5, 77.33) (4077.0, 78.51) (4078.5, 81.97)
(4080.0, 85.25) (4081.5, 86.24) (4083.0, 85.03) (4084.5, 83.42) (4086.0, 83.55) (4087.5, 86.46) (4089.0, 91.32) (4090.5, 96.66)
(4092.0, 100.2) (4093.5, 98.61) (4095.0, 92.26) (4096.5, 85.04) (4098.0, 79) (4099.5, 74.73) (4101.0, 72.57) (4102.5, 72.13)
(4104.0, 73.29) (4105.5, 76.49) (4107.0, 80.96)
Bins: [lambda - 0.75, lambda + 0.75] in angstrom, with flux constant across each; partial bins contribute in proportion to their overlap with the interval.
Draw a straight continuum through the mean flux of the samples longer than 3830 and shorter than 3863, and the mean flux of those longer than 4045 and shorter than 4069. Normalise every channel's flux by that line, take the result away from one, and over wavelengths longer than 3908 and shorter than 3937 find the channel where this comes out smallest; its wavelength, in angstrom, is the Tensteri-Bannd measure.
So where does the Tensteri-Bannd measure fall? 3912.0 angstrom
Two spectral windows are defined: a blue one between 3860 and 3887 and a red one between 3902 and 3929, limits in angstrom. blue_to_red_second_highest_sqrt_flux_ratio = 0.834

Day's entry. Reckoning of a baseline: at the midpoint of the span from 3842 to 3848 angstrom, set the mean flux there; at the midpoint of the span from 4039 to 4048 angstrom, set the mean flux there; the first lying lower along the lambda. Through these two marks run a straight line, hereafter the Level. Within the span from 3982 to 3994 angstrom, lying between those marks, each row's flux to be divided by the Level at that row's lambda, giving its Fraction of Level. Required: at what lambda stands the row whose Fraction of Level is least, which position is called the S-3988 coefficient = 3982.5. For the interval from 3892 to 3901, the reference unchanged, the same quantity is 3892.5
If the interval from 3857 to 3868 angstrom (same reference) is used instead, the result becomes 3865.5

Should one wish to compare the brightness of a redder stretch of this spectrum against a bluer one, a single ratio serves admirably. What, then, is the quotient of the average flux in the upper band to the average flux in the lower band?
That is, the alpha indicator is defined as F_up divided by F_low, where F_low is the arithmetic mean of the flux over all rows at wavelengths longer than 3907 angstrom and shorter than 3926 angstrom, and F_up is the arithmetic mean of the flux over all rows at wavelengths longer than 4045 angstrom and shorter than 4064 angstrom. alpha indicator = 1.3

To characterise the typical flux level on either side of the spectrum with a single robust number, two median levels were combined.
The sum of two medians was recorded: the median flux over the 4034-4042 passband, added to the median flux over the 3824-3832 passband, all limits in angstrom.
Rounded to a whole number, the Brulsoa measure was 126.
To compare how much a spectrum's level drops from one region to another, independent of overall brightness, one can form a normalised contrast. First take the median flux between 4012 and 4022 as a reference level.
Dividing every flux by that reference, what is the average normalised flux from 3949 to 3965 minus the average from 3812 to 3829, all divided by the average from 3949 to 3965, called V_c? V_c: 0.20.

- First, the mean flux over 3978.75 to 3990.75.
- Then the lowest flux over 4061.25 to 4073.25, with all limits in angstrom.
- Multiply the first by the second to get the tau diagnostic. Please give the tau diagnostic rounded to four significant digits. 5890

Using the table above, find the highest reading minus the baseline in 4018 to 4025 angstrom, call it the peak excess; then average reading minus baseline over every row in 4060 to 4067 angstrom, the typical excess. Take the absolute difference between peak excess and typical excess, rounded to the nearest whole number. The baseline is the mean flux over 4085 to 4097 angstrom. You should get 13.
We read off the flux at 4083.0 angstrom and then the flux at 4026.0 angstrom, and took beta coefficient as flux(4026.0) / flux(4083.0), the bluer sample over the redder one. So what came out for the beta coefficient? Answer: 1.09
